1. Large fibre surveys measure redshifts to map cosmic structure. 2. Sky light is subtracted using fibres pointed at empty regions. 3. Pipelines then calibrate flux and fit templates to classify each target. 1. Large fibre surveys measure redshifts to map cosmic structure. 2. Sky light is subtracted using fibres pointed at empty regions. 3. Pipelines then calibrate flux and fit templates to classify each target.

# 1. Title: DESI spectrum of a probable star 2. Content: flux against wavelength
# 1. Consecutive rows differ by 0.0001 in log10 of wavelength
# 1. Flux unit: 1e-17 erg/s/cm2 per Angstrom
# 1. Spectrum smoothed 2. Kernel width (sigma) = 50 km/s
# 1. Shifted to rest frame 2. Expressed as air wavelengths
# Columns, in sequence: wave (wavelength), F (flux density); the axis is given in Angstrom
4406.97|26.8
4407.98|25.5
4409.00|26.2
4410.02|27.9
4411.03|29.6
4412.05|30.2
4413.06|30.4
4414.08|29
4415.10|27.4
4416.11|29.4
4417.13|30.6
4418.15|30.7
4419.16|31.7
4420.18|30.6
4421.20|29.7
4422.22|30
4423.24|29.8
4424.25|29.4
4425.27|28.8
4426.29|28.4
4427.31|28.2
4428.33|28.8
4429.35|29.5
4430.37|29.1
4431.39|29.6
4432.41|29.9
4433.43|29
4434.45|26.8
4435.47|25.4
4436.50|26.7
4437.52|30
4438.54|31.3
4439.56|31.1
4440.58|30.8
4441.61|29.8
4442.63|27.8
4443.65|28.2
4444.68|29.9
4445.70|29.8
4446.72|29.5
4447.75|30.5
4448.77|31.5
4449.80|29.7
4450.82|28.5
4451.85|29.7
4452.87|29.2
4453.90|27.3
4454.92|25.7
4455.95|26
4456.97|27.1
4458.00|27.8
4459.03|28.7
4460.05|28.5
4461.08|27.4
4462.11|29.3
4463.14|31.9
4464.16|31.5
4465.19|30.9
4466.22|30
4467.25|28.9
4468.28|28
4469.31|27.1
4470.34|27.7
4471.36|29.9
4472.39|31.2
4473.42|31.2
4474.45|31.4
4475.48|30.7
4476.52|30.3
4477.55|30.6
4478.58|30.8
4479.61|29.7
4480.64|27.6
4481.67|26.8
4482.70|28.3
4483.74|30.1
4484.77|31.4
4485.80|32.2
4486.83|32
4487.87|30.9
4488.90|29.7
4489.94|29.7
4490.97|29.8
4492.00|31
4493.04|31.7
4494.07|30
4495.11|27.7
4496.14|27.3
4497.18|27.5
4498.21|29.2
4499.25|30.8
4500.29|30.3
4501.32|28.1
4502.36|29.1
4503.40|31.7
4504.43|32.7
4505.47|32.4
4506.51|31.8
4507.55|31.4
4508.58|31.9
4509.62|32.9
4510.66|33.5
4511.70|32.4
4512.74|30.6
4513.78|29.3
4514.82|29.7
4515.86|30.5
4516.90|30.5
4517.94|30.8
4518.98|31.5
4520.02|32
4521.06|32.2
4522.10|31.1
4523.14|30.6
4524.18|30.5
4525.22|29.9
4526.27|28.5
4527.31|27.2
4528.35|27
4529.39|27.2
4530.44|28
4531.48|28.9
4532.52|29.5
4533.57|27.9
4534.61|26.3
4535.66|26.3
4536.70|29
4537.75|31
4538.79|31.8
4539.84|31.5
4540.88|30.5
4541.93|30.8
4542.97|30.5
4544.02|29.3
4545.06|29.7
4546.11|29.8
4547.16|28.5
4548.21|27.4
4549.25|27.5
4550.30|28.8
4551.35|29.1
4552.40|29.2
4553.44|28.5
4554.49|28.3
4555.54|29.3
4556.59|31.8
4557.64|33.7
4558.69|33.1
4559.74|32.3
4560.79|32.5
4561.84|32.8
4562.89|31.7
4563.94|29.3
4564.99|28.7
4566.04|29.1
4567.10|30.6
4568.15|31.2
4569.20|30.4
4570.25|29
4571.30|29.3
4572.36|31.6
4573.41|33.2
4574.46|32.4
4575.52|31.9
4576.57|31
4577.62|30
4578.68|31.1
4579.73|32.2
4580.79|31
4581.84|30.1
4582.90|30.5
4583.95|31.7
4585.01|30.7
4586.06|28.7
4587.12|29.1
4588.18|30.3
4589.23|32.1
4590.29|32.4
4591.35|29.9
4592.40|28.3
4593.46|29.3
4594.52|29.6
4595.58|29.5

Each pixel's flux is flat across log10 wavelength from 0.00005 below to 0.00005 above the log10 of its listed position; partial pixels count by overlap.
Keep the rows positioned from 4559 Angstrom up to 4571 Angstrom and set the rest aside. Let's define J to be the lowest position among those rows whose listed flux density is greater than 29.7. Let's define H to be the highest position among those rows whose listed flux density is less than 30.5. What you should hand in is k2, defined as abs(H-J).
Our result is 10.5 Angstrom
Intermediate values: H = 4570.25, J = 4559.74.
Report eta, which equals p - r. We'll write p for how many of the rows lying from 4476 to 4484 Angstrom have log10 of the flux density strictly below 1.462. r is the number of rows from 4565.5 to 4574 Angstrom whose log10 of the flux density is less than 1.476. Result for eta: 0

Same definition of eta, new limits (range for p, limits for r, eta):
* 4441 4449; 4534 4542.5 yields -1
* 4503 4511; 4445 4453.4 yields -6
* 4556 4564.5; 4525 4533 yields -8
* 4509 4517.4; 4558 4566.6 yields -3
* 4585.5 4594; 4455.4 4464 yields -5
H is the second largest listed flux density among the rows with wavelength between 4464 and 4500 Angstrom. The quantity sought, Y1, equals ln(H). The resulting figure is 3.47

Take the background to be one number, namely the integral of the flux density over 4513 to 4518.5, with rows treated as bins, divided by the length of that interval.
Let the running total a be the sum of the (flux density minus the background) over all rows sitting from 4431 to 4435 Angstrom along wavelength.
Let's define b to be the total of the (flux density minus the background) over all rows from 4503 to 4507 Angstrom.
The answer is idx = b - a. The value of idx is 13.3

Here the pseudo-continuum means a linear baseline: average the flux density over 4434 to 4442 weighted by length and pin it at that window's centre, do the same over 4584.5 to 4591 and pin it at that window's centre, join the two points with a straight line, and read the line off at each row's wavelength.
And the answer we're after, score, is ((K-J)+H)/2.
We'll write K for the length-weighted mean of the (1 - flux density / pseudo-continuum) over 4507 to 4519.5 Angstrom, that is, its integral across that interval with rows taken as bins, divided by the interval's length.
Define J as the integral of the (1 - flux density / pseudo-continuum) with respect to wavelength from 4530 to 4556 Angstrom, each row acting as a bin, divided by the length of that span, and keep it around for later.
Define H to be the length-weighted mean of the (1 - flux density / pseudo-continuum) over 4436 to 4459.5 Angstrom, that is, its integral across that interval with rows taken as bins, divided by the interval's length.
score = -0.040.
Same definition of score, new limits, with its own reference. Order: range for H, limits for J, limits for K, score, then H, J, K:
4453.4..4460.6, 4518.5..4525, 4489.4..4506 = 0.050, 0.064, -0.05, -0.01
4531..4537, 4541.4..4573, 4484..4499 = 0.024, 0.068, 0.00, -0.02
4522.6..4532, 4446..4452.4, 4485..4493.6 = 0.011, 0.042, -0.03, -0.05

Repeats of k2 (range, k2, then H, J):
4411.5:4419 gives 4.1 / 4416.11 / 4412.05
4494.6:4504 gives 3.1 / 4502.36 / 4499.25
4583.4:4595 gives 10.6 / 4594.52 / 4583.95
